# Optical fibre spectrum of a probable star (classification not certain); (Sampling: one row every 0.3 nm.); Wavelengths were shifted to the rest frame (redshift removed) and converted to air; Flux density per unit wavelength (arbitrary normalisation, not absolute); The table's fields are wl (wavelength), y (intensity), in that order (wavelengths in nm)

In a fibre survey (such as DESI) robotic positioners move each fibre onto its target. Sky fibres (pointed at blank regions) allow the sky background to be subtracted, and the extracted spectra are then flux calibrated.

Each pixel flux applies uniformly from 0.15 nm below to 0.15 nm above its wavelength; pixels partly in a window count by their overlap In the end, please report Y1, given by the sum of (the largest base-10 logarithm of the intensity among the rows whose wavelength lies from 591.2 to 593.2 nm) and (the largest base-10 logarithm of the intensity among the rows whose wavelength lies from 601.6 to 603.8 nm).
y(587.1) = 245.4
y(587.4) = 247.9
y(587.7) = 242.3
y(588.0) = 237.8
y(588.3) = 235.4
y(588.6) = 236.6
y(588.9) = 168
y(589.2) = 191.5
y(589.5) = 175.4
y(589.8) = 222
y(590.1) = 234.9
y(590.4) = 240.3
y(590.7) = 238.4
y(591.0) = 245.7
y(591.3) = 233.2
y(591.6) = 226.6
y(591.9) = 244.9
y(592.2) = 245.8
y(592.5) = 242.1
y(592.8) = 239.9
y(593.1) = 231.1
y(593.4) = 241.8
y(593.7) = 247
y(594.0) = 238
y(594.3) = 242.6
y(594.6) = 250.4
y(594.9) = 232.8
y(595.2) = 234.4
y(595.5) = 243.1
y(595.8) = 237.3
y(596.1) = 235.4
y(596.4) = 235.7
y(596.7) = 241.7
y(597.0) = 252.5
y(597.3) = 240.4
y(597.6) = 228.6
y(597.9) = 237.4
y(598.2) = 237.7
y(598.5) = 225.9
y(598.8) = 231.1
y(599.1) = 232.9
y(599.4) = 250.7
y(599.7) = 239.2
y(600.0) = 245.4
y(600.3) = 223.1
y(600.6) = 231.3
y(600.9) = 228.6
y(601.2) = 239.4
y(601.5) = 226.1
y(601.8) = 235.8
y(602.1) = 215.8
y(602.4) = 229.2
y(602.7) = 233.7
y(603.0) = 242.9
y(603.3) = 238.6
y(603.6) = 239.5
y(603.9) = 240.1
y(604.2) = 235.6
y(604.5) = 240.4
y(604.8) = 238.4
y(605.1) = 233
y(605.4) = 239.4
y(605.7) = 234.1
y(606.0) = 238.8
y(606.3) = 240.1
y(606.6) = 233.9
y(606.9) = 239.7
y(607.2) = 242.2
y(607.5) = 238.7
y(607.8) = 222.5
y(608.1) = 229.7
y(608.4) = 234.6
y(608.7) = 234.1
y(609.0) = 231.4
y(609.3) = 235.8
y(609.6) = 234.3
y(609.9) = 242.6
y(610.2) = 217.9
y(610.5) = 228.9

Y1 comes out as 4.78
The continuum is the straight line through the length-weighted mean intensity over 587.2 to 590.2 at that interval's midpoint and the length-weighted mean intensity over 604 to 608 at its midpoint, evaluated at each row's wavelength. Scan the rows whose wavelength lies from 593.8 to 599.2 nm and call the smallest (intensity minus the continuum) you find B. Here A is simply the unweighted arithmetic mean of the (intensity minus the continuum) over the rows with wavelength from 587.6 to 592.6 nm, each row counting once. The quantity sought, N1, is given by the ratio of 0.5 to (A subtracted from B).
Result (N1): -0.052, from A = 6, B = -3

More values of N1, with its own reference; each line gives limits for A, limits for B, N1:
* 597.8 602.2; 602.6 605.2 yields -0.092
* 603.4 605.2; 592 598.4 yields -0.201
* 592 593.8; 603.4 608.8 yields -0.015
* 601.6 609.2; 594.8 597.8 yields 0.454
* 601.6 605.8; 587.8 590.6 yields -0.009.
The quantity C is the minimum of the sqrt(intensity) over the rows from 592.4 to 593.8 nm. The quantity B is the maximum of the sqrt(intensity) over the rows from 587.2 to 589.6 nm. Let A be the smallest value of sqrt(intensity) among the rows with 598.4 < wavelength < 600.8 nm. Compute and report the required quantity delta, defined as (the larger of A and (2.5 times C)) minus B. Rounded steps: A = 14.9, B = 15.74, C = 15.2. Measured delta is 22.3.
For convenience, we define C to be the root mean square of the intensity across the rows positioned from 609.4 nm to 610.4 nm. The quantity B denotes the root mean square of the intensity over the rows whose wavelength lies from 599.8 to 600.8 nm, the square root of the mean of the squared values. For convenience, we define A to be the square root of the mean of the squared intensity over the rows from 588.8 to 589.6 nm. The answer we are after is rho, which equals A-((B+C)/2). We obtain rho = -54.1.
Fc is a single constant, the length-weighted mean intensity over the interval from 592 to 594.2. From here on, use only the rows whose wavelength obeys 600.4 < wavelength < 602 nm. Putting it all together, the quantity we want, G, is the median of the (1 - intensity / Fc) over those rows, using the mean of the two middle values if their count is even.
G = 0.040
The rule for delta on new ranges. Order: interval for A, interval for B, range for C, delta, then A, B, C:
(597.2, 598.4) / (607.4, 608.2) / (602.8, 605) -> 22.9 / 15.1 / 15.45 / 15.3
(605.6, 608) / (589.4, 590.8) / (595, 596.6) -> 22.8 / 14.9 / 15.50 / 15.3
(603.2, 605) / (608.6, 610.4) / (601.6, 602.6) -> 21.1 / 15.3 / 15.58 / 14.7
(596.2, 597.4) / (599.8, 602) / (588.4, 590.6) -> 16.7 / 15.4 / 15.67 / 13.0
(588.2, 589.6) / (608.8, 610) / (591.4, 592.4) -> 22.1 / 13.0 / 15.58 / 15.1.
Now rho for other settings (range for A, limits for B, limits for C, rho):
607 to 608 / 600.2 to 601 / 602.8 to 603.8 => 0.6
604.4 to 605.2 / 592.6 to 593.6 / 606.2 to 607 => -0.5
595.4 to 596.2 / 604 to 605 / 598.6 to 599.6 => 0.4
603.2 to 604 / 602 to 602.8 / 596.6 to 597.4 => 3.8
